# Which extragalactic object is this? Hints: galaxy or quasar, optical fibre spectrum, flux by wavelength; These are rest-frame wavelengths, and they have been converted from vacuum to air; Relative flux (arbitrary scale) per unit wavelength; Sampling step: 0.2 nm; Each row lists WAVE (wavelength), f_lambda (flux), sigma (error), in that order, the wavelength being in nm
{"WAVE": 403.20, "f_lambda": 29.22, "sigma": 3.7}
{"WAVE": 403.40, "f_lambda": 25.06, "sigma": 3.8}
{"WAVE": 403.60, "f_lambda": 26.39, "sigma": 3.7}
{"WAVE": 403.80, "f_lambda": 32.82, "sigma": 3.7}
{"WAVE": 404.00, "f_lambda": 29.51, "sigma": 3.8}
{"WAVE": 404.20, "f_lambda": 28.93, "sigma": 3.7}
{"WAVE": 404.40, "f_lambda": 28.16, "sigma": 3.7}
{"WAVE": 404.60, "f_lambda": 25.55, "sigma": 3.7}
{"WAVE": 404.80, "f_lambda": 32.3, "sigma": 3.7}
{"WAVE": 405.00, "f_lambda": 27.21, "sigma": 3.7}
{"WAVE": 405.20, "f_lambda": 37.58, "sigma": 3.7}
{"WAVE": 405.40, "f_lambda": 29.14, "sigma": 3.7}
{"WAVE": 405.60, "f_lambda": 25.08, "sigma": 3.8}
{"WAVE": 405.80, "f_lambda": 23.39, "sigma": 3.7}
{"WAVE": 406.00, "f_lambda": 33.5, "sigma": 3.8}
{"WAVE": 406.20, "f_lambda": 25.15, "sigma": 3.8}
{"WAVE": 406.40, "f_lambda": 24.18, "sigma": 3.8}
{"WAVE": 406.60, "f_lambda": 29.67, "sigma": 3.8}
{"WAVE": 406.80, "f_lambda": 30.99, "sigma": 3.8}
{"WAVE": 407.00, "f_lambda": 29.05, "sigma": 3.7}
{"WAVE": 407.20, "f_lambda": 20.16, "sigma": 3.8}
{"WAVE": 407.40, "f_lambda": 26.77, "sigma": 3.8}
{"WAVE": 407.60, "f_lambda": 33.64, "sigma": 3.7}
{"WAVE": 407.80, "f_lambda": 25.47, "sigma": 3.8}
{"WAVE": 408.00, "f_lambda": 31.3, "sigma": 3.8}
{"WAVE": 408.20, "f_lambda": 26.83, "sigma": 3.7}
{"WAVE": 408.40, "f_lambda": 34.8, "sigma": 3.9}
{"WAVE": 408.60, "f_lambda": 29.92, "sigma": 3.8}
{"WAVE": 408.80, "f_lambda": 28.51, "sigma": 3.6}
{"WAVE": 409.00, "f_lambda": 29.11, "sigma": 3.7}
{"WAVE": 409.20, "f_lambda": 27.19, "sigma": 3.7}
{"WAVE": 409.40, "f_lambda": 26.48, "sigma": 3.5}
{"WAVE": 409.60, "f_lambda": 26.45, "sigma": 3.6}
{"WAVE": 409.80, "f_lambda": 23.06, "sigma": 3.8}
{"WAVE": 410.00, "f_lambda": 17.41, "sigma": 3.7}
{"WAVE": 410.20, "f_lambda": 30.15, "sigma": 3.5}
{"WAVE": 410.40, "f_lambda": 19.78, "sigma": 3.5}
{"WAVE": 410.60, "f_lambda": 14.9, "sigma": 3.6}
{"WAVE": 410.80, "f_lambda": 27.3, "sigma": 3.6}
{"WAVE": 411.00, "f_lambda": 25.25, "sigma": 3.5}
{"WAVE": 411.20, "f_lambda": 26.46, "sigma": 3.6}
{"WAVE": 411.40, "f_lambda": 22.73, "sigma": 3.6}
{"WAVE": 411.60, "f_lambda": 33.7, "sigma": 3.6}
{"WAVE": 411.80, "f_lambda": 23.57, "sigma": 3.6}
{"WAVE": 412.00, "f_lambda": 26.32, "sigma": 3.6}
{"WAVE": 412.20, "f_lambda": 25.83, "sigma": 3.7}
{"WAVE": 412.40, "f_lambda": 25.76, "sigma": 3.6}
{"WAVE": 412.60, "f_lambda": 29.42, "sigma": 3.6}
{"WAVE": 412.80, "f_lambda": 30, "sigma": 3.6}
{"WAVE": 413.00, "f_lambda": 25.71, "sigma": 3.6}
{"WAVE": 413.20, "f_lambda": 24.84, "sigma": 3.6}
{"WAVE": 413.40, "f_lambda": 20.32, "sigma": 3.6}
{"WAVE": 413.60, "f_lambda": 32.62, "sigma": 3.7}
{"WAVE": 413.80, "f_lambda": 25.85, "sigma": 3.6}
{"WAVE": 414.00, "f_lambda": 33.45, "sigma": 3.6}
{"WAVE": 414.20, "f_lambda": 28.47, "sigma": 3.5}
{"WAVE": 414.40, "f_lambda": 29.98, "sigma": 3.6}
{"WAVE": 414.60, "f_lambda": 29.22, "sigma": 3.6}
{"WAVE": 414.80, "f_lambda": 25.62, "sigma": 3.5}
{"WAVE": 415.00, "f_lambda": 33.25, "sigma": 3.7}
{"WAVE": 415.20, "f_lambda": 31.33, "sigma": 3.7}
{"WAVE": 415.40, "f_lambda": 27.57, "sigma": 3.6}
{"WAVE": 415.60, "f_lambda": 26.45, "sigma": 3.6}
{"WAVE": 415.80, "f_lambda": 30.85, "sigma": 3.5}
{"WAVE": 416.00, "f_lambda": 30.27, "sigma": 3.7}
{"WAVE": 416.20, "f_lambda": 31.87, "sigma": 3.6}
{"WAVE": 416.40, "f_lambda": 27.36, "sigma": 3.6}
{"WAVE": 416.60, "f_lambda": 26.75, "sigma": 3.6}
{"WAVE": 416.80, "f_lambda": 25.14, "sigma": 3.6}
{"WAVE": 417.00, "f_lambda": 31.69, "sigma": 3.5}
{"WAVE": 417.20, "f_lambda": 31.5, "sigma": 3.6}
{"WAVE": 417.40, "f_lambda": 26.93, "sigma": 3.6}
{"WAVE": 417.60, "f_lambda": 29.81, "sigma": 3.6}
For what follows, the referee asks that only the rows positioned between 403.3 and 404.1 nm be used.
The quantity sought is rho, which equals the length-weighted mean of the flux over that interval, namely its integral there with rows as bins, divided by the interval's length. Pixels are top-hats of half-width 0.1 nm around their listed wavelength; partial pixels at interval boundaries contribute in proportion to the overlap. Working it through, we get 28.4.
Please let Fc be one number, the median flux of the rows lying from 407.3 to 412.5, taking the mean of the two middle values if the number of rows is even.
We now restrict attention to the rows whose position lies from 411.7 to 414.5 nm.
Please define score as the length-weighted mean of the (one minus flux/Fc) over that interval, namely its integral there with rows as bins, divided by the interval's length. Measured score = -0.03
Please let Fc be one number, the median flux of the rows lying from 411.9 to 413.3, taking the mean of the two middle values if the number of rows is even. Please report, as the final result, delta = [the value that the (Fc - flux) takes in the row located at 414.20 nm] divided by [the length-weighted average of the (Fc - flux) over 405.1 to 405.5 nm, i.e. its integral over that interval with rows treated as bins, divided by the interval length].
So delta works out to 0.4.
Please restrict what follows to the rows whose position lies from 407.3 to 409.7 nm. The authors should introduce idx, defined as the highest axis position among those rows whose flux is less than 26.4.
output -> 407.80 nm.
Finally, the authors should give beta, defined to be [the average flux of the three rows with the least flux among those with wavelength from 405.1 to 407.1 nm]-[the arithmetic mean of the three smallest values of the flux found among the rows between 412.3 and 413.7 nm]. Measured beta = 1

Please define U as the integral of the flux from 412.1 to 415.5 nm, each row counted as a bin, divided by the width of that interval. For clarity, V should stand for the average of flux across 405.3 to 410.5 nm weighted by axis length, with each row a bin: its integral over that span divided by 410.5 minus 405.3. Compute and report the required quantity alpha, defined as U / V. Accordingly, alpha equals 1.04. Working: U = 28.19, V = 27.2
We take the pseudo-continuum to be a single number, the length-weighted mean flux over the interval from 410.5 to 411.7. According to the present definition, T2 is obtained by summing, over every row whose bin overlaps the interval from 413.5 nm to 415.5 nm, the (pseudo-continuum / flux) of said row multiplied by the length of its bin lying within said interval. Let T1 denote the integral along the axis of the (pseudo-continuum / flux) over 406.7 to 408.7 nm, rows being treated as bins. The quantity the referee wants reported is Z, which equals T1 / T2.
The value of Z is 1.04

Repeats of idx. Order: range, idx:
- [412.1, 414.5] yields 413.80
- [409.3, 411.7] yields 411.40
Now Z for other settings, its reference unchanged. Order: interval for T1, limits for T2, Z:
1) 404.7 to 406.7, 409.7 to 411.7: 0.81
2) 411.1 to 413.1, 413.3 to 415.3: 1.07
